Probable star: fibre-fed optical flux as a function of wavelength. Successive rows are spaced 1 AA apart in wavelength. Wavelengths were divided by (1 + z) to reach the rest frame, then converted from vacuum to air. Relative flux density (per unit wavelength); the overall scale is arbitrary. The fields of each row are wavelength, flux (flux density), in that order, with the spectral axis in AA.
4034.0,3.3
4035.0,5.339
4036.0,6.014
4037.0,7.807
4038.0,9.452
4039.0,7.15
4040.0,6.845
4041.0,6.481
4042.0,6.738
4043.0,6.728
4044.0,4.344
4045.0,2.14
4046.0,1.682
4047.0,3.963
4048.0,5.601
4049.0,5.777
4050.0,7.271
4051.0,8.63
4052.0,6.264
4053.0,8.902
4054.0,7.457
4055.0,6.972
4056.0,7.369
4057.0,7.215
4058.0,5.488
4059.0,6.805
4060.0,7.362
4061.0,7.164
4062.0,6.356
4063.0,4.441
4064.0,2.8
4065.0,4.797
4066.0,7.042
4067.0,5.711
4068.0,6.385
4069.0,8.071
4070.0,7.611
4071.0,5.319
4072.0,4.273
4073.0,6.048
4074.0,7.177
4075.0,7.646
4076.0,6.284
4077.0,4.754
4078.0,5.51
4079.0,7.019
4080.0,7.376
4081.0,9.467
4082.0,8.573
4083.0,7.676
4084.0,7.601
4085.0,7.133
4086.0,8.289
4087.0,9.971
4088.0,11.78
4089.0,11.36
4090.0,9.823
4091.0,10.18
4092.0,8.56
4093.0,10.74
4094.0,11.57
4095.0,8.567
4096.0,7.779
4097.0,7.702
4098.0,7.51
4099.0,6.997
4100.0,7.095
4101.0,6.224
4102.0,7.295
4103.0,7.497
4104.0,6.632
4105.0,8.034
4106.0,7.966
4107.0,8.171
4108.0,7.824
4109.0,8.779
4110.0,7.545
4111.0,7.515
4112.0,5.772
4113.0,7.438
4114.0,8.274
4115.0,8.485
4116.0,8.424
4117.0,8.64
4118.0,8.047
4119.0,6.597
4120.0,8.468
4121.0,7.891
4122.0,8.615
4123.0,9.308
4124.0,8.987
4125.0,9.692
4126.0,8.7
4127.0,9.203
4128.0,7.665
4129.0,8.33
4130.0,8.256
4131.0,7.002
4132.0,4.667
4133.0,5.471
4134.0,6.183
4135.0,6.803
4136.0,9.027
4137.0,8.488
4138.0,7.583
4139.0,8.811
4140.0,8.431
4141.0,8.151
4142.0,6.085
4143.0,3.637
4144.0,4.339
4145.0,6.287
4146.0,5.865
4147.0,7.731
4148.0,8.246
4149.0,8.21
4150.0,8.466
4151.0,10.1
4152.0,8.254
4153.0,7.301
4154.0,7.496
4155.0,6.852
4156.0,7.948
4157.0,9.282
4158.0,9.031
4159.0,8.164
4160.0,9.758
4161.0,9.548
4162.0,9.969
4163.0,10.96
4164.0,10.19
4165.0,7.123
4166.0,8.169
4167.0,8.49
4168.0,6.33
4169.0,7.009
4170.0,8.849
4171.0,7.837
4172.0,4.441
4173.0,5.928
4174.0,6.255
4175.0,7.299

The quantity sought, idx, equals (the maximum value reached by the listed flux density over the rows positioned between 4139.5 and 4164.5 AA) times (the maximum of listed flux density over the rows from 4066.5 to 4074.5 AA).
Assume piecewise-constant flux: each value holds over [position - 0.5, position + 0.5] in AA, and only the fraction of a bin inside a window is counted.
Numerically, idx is 88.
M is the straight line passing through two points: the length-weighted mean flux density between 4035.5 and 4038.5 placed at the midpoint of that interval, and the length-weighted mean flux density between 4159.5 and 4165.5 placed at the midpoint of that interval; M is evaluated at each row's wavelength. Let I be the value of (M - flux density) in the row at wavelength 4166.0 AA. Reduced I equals 1.5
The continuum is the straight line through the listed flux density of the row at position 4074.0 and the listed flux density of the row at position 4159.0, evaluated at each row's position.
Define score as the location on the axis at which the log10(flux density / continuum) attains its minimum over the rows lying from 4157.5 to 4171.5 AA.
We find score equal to 4168.0 AA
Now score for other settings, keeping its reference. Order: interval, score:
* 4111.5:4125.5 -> 4112.0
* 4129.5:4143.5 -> 4143.0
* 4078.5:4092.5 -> 4079.0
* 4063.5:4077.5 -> 4064.0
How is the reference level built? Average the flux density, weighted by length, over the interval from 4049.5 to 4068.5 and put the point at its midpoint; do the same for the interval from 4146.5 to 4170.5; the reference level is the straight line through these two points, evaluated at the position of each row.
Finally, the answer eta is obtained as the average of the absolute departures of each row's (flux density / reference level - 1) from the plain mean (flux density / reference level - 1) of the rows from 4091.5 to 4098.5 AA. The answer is 0.18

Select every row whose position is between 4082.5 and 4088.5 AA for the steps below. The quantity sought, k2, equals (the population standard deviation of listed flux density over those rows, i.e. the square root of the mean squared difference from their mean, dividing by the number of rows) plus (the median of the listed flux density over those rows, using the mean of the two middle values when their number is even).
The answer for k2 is 9.6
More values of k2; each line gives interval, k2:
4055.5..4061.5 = 7.8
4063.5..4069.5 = 7.7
